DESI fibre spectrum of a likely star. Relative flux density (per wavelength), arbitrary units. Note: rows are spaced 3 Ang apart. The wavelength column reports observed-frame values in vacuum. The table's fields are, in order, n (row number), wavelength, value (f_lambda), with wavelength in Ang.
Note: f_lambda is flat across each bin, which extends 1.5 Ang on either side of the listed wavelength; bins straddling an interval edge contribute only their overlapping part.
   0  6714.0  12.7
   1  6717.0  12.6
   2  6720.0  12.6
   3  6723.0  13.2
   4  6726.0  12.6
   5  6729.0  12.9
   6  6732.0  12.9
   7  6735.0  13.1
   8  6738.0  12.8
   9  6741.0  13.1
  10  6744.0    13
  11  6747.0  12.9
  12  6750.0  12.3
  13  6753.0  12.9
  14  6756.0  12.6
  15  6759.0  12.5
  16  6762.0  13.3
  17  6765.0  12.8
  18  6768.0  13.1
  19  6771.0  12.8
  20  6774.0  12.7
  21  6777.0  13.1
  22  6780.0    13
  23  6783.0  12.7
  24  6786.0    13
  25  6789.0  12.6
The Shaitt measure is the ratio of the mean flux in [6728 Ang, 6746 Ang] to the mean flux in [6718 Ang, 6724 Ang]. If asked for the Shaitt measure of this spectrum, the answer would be 1.01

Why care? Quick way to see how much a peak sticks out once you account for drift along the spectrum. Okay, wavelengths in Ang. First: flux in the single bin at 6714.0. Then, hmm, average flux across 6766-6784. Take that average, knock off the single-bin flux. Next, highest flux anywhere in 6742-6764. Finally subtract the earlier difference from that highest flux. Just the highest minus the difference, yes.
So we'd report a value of 13.1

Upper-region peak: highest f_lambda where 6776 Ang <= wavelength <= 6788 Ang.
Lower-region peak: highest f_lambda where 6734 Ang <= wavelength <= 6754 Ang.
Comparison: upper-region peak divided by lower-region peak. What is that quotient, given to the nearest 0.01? 1.00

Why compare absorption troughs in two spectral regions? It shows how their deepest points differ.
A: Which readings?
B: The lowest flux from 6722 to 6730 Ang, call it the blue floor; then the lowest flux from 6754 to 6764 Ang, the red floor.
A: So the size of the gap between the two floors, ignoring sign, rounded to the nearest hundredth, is 0.10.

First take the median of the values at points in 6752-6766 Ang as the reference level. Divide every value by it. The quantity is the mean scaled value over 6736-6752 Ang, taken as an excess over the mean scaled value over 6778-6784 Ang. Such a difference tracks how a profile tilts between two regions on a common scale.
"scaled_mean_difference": 0.00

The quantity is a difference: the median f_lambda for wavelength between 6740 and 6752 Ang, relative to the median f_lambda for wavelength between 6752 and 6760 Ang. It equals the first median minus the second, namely 0.35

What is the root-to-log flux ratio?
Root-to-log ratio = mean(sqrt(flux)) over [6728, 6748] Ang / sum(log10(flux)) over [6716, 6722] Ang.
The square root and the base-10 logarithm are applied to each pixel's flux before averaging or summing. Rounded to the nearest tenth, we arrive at 1.6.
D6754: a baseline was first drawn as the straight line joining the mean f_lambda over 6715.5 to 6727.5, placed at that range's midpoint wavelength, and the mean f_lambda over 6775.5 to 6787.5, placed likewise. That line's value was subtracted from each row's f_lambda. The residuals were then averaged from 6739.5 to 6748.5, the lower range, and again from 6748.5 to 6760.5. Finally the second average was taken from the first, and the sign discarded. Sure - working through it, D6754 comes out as 0.46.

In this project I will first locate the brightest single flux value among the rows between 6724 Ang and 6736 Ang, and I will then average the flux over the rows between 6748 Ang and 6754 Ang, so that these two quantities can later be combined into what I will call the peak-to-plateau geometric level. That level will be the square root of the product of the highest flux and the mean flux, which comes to 12.8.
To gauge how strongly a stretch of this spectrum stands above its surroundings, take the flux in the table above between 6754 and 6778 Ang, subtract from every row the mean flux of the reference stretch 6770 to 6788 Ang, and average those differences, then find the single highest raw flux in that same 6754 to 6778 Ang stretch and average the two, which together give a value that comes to 6.64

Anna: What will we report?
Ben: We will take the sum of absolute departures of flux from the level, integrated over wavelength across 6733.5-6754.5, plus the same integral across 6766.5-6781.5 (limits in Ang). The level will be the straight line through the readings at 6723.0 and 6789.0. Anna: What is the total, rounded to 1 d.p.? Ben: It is 6.6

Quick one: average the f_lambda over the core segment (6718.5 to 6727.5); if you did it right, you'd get 12.8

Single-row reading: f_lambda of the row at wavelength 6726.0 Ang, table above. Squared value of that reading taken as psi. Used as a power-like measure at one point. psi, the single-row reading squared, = 159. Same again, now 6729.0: 166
